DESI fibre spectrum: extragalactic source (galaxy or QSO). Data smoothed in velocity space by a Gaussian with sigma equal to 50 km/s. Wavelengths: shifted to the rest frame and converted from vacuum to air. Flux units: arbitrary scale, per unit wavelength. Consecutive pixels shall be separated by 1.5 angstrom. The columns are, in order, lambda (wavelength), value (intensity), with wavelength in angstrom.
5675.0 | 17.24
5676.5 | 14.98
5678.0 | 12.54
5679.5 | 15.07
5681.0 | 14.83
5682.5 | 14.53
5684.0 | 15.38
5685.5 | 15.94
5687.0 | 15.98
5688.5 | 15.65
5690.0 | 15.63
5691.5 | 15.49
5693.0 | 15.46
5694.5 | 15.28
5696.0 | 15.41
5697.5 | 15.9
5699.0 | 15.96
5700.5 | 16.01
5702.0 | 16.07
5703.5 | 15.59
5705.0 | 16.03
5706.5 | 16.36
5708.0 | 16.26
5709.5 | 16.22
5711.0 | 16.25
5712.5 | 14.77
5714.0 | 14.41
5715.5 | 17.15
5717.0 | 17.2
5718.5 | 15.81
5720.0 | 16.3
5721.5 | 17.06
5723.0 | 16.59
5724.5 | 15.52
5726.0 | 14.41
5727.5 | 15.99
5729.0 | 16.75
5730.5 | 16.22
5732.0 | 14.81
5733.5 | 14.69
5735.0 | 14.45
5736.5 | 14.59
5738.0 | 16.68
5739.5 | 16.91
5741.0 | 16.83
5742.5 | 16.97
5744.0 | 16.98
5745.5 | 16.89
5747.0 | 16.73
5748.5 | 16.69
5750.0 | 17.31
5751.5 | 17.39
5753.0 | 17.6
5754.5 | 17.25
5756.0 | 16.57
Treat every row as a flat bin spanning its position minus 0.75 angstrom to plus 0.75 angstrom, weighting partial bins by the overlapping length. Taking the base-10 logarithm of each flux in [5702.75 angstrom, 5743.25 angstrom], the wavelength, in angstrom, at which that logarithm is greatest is 5717.0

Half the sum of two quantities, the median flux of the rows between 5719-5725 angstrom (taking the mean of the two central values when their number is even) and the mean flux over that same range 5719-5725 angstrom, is 16.4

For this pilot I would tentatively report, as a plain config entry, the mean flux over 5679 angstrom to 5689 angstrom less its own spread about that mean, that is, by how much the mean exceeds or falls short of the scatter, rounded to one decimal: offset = 14.8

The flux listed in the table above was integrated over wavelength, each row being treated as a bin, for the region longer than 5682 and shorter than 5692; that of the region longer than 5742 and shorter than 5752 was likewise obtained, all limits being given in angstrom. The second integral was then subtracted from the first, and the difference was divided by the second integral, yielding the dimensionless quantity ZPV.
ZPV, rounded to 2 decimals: -0.09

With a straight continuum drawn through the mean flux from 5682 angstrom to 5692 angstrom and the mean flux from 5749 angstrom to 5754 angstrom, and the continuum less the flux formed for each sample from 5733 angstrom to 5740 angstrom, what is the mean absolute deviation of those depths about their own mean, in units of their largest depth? 0.41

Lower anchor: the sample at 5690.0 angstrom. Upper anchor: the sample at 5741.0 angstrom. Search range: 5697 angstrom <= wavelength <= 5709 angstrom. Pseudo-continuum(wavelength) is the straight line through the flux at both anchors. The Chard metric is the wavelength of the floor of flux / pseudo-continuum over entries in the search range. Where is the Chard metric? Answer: 5703.5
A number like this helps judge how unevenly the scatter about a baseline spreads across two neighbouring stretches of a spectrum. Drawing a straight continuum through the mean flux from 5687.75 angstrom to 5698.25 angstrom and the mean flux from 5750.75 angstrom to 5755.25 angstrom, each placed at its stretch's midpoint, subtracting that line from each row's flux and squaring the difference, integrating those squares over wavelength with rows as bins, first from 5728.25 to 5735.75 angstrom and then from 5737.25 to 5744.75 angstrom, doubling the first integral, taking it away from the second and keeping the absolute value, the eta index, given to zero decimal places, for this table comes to 43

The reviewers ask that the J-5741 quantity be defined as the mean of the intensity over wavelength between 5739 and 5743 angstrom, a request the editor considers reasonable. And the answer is 16.9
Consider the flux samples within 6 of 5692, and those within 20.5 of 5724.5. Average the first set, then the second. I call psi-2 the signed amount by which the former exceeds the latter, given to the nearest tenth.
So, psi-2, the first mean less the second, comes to -0.4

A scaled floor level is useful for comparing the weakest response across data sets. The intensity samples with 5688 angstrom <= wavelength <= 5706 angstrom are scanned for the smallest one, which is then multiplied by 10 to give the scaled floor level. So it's 153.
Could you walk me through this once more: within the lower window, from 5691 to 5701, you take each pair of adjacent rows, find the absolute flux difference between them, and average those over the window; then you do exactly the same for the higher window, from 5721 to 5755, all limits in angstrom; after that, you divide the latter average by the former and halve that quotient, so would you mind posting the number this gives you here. 1.7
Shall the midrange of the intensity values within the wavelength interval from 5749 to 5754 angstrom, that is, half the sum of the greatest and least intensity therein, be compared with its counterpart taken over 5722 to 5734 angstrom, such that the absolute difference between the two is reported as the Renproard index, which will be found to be 1.9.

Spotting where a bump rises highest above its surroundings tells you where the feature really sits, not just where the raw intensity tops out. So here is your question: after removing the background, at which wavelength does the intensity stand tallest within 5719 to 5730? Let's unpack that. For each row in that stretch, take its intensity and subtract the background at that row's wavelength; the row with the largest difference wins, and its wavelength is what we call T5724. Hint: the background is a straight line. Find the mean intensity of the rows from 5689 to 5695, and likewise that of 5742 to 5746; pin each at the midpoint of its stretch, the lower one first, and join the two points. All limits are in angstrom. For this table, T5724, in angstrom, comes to 5721.5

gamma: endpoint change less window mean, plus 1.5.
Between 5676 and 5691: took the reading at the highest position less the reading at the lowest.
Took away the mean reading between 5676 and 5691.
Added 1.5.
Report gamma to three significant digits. -12.9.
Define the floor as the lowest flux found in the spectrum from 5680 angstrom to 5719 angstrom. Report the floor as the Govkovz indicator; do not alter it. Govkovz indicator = 14.41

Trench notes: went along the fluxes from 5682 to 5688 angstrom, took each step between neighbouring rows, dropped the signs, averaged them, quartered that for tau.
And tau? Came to 0.12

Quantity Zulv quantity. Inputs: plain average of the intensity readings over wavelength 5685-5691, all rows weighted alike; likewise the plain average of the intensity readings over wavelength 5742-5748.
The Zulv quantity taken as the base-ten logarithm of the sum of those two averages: 1.514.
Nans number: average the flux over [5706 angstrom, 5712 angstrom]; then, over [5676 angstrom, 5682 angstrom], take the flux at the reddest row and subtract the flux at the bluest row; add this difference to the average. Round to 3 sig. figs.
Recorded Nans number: 16.1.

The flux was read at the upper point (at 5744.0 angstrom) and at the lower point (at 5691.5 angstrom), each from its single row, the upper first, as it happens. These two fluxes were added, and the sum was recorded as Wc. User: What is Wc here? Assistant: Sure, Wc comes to 32.5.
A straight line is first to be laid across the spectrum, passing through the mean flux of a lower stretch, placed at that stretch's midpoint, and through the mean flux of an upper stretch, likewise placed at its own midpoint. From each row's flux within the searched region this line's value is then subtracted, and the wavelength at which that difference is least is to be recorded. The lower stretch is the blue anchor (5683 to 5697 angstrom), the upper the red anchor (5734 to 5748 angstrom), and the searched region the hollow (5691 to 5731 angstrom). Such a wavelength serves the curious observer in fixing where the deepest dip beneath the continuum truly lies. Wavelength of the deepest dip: 5726.0 angstrom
